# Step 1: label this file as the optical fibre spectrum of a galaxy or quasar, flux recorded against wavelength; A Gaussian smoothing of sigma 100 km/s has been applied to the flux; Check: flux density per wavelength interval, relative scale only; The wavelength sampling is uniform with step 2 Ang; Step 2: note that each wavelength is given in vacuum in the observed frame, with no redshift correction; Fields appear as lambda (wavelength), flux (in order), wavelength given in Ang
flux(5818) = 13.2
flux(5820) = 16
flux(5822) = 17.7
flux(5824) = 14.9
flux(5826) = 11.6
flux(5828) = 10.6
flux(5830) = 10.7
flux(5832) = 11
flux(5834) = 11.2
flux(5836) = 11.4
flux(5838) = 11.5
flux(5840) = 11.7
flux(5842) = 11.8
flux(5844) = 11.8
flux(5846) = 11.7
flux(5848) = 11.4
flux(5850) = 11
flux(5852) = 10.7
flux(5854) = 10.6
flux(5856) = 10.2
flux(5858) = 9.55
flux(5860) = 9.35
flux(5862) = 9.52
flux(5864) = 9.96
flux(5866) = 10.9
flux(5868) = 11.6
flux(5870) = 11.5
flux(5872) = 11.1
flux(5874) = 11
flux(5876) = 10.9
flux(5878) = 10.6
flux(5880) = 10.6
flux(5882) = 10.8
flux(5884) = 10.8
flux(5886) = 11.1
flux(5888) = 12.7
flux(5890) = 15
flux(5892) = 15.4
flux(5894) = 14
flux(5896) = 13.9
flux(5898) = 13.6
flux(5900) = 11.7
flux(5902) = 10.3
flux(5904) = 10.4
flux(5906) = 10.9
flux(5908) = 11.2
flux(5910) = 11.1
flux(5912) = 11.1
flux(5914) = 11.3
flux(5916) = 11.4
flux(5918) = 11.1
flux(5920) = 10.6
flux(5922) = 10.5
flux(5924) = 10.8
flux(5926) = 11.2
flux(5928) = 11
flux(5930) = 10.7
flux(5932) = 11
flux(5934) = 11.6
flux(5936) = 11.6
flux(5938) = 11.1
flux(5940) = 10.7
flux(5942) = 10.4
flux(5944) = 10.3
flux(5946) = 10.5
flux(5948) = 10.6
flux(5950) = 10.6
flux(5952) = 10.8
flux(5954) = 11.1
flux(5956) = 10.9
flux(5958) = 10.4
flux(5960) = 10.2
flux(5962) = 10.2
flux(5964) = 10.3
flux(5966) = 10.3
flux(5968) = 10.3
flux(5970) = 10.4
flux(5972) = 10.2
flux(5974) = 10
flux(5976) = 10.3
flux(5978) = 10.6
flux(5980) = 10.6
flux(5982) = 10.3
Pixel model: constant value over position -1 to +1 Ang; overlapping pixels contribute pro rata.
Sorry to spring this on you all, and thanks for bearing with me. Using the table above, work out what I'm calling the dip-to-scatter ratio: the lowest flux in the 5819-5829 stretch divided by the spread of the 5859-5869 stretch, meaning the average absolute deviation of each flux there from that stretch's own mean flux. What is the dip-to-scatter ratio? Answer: 13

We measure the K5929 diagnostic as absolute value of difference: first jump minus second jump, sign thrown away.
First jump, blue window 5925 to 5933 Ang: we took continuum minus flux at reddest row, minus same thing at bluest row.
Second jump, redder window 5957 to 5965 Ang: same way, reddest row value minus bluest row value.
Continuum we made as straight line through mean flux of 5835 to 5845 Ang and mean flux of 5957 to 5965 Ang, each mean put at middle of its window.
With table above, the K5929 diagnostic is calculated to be 0.10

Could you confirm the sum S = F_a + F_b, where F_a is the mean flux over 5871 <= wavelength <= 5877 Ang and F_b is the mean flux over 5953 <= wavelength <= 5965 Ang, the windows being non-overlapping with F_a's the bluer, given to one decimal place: 21.5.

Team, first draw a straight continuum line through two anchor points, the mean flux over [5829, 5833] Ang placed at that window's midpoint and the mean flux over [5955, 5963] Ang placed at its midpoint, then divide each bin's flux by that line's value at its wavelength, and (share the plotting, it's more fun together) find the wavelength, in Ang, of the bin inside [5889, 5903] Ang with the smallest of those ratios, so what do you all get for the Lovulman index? 5902 Ang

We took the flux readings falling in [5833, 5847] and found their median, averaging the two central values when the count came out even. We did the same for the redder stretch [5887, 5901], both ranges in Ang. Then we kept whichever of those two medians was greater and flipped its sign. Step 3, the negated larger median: -13.9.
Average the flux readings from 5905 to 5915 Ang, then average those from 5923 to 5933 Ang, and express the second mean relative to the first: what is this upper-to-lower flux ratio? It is 0.98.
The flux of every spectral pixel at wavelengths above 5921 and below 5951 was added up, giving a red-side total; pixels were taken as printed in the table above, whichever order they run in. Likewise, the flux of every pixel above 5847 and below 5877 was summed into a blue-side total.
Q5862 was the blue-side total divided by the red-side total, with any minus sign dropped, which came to 0.98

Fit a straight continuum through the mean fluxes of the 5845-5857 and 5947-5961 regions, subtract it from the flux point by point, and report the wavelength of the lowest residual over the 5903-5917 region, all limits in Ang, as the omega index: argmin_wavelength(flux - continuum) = 5904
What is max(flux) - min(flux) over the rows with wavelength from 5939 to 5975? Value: 1.1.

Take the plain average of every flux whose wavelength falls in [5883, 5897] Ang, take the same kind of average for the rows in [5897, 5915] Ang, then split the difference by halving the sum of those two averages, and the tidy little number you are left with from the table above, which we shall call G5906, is 12.3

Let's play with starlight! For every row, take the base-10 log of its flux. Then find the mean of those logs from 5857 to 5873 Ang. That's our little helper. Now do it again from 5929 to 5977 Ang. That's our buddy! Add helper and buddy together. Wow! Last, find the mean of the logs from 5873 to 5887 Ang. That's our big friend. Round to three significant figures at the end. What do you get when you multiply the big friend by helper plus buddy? 2.11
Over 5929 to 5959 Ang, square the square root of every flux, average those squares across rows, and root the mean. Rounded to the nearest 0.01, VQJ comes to 3.29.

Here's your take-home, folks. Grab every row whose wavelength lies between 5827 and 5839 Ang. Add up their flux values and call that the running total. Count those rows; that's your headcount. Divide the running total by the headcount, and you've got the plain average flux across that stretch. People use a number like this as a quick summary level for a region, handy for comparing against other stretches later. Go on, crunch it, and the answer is 11.1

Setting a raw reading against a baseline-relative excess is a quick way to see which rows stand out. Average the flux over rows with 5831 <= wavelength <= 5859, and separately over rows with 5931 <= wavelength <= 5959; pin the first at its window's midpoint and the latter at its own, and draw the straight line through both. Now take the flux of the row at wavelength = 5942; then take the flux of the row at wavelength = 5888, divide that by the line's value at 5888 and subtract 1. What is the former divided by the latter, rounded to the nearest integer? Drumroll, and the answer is 67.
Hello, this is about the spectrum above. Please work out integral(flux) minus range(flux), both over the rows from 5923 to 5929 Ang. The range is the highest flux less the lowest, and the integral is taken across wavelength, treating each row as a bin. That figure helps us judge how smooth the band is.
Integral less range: 66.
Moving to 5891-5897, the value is 85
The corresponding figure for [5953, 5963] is 105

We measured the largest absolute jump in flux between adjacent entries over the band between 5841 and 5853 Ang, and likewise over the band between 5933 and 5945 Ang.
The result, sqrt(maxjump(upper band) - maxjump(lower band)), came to 0.32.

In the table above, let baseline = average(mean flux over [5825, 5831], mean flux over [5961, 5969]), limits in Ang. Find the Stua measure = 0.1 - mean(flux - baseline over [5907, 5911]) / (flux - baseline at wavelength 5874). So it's -1.3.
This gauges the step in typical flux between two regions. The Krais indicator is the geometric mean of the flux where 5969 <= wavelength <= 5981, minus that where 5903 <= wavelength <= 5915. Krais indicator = -0.6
